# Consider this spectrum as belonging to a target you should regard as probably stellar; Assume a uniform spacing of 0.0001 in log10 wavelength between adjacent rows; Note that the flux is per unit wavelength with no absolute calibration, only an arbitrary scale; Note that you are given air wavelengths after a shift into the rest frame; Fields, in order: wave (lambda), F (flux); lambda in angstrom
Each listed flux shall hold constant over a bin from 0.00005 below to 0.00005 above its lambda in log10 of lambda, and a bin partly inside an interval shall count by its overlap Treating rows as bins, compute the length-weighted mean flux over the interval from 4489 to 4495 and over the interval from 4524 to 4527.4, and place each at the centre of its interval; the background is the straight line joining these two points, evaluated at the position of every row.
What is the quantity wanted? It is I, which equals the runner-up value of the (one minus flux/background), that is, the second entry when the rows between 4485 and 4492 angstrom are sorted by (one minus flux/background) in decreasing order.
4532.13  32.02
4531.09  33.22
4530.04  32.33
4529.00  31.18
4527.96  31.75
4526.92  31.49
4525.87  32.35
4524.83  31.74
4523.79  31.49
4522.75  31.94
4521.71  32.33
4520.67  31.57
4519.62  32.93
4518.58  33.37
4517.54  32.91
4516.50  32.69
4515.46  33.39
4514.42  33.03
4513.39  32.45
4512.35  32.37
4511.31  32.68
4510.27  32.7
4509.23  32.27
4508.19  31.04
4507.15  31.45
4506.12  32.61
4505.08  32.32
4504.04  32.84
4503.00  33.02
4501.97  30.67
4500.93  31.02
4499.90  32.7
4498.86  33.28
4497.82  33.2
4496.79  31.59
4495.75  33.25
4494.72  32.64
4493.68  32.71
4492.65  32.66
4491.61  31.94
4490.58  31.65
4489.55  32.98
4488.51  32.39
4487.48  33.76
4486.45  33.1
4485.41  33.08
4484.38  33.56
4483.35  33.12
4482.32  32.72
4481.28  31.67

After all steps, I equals 0.014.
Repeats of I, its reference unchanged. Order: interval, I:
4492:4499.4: -0.008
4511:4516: -0.014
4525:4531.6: 0.009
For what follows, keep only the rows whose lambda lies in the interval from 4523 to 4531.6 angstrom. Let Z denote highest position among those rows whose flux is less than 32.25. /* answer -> 4529.00 angstrom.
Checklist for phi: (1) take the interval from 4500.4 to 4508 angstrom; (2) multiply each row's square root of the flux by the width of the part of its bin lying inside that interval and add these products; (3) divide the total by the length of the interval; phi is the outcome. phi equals 5.66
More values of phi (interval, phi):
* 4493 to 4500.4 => 5.72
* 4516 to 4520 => 5.74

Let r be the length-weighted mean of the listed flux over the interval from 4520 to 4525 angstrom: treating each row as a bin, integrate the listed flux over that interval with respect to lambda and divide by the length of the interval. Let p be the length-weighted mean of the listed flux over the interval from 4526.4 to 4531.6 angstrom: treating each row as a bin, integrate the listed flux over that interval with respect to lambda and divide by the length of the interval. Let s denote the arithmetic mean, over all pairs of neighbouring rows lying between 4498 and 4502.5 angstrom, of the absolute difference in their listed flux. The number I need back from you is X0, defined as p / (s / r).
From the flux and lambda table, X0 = 1171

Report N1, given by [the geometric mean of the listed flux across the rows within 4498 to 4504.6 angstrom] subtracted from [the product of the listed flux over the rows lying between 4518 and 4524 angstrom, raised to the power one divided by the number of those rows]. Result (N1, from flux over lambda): 0.0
